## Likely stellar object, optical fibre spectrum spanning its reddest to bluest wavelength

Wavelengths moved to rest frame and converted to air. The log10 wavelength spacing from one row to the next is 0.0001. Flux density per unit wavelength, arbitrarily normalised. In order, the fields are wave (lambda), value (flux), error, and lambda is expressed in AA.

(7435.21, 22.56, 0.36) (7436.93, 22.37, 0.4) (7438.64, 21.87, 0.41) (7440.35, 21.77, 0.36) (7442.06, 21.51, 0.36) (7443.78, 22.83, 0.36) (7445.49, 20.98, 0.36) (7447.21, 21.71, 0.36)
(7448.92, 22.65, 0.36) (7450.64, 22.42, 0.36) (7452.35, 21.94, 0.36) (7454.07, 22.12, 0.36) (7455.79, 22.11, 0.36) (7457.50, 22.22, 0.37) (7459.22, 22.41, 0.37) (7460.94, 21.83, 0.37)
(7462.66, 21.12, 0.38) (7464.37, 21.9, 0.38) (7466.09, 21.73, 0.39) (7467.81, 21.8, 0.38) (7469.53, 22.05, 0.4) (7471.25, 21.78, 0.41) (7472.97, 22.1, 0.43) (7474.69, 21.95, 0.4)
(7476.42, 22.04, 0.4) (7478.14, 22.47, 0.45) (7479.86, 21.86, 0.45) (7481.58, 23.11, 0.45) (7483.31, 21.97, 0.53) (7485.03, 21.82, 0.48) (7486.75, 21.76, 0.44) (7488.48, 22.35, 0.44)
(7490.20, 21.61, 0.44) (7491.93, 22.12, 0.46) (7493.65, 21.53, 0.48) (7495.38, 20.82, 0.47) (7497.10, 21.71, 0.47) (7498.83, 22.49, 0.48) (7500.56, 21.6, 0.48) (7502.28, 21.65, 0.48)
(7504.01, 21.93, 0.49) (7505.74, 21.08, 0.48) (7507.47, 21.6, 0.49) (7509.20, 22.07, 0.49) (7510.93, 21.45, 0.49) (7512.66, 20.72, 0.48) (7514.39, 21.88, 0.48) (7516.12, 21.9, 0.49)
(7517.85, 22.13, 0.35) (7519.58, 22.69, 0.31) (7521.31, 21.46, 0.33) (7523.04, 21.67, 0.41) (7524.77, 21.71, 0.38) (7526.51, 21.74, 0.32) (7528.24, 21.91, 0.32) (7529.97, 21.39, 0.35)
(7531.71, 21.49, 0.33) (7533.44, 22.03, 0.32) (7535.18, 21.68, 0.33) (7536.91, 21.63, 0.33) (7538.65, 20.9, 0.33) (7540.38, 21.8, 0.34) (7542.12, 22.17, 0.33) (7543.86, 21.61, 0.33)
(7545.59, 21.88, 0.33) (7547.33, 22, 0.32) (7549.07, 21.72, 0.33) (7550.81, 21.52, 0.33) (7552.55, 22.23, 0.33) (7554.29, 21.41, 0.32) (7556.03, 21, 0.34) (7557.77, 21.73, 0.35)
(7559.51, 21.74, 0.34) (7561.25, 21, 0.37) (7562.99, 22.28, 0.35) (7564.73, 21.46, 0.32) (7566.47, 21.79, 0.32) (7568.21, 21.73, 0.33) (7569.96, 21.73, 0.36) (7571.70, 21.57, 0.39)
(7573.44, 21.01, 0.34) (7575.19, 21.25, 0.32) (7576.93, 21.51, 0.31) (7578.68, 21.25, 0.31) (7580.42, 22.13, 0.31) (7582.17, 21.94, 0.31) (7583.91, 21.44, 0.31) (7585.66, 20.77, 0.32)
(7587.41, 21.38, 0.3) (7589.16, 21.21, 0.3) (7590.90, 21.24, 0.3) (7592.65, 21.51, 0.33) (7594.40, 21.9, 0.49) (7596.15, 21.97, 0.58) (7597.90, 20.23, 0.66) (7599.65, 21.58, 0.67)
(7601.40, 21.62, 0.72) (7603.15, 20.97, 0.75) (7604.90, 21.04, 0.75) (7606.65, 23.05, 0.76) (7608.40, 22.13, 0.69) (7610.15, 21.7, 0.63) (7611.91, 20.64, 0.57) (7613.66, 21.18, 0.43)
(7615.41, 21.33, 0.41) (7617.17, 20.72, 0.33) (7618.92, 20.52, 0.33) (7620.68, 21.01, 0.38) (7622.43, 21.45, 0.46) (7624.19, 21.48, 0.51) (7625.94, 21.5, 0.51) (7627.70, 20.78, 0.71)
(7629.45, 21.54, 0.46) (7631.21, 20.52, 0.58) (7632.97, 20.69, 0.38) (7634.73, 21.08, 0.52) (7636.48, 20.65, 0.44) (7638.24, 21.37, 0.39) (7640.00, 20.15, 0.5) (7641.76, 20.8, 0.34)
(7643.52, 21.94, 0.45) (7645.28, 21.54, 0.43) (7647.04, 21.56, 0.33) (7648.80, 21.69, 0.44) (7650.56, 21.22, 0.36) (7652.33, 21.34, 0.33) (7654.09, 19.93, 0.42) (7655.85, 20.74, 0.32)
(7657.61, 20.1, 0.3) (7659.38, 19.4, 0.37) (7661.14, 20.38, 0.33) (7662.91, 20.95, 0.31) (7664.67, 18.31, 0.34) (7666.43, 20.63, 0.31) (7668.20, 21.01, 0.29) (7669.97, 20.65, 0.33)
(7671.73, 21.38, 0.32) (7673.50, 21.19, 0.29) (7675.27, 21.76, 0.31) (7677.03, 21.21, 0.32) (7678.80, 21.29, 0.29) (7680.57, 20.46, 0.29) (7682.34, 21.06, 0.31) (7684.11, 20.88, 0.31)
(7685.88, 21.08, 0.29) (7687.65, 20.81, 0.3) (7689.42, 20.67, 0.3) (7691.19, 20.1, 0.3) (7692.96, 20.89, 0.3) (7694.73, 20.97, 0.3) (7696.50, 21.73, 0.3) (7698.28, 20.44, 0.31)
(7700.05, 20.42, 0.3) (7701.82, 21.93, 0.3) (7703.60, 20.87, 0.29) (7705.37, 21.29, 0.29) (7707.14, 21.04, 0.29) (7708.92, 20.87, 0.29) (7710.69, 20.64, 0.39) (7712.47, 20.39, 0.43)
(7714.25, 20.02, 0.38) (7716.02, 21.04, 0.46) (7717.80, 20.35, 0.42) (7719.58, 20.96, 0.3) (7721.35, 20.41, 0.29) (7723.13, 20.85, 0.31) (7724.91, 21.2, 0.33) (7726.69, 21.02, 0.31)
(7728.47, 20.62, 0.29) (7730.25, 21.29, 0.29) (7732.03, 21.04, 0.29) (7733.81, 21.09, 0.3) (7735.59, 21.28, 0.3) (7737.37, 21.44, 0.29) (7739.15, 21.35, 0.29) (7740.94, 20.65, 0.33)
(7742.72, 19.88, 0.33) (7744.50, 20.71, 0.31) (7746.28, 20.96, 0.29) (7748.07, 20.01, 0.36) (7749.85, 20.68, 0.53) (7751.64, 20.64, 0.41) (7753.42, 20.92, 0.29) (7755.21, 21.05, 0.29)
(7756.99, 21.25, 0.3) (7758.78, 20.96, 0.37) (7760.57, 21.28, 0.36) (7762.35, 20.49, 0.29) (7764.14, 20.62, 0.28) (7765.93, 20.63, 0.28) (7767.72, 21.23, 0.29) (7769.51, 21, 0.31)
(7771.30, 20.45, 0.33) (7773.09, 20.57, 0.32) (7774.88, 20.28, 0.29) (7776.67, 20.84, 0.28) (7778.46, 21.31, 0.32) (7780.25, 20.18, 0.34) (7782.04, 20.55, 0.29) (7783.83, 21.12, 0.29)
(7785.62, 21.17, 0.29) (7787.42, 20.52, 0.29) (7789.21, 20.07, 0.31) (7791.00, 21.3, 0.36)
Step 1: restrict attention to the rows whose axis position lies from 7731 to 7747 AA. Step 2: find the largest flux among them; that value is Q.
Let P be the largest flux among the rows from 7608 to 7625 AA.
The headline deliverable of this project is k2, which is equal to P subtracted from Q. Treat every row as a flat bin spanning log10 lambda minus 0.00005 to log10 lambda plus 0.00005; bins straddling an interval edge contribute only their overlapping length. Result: -0.7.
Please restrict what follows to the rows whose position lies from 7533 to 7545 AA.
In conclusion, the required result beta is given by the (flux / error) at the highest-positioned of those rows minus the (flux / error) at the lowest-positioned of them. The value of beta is -3.4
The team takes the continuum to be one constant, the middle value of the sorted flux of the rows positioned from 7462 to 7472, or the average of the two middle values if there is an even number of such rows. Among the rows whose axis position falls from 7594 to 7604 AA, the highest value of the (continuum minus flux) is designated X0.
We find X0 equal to 1.6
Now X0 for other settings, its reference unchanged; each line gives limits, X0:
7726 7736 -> 1.2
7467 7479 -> 0.0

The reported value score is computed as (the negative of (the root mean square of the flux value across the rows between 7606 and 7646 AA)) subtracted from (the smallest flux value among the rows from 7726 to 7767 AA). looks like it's 41.1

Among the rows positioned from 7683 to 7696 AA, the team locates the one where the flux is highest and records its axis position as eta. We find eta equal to 7685.88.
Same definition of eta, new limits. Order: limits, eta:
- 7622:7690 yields 7643.52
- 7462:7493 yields 7481.58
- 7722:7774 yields 7737.37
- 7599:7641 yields 7606.65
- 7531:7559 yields 7552.55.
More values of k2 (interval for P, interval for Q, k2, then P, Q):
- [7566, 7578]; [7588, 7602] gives 0.2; 21.79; 21.97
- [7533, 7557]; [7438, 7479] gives 0.6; 22.23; 22.83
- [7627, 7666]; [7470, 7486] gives 1.2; 21.94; 23.11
